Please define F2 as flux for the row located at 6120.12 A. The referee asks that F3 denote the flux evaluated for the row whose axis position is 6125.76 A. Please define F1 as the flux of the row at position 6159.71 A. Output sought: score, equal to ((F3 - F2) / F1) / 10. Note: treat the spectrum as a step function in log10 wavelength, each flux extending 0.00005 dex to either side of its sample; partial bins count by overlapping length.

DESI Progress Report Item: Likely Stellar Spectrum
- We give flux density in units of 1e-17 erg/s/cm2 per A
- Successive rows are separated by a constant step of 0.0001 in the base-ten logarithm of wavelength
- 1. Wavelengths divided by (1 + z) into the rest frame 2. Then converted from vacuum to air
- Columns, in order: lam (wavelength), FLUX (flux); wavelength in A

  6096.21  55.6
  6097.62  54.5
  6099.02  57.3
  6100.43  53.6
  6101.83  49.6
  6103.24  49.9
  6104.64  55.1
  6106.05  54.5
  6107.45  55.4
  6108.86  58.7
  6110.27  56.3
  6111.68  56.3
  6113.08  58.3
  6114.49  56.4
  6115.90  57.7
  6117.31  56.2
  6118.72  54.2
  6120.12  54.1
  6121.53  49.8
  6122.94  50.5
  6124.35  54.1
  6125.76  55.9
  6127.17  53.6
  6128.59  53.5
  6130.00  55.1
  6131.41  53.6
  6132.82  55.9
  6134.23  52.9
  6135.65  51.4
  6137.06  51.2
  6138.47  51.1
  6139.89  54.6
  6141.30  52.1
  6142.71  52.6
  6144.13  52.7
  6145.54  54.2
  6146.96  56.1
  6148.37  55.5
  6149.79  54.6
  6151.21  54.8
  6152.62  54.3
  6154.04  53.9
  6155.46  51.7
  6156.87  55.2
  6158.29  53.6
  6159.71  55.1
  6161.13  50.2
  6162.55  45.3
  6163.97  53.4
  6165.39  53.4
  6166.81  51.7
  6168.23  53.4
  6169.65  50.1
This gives 0.0033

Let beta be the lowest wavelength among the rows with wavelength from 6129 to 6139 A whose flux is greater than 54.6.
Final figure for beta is 6130.00 A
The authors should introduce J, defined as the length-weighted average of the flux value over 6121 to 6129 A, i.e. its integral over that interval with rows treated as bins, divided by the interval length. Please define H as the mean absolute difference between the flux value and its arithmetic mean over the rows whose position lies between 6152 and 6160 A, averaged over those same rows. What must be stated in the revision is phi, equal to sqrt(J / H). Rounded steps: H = 0.90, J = 52.9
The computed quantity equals 7.7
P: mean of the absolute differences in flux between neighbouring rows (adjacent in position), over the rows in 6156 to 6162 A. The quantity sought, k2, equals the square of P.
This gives 7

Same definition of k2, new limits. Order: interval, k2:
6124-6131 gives 2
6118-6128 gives 5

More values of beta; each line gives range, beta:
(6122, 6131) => 6125.76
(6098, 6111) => 6099.02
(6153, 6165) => 6156.87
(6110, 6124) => 6110.27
